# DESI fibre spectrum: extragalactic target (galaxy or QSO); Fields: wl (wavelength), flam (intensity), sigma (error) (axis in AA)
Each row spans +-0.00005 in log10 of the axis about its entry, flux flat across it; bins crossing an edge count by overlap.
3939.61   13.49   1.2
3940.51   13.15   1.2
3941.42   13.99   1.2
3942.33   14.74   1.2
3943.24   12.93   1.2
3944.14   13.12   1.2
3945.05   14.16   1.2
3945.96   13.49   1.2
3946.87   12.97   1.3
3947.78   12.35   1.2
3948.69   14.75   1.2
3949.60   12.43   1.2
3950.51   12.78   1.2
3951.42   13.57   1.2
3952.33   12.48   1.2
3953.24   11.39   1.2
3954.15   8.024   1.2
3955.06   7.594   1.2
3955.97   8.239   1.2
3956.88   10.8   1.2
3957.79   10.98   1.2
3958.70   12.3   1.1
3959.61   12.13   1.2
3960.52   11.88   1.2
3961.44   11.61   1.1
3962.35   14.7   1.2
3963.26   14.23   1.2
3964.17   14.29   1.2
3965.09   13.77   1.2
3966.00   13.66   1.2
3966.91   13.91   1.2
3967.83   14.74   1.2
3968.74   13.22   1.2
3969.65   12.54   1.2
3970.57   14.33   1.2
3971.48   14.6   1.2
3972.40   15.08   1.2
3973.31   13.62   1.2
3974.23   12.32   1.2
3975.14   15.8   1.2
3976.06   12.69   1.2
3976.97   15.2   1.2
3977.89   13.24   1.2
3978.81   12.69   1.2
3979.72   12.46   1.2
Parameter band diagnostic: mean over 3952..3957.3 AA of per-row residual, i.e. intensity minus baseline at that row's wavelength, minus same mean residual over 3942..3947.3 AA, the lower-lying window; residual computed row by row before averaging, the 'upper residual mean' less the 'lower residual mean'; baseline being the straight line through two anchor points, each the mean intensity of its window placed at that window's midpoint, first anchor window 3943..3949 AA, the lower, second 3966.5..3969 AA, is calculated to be -4.1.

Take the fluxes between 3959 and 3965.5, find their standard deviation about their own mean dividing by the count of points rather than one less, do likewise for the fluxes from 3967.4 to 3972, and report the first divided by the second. 1.4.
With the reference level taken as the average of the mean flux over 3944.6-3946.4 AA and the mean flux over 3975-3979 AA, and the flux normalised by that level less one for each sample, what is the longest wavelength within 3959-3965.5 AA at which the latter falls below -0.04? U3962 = 3961.44 AA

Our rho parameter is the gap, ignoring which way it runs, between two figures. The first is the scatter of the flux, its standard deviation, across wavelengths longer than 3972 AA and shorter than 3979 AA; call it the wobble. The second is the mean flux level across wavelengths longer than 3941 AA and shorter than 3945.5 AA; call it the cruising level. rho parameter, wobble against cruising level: 12.5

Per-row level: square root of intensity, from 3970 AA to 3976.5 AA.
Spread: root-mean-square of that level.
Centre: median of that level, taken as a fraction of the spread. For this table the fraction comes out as 1.009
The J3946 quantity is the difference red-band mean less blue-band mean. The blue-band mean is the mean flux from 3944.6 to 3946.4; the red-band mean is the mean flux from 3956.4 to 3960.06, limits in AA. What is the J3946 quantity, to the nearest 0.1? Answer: -2.3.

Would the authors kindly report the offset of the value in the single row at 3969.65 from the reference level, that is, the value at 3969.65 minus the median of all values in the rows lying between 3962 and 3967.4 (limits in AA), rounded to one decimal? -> -1.5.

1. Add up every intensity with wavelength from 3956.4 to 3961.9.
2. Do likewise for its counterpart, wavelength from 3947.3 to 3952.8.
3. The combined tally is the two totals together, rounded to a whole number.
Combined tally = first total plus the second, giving 148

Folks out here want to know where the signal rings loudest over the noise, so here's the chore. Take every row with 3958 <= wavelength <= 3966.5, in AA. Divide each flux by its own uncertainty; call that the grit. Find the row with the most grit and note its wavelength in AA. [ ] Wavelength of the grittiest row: 3962.35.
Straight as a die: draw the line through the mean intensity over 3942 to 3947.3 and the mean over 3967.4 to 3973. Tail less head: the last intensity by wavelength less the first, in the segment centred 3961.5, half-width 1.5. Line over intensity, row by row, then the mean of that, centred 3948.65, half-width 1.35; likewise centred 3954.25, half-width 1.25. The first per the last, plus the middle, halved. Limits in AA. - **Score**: 1.4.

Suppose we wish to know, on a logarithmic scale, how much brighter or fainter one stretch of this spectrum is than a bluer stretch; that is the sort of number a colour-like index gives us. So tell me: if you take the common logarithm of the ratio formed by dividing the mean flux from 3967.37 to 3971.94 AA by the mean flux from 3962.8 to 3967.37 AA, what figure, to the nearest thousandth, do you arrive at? -0.003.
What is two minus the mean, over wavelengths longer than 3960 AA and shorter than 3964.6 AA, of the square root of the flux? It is -1.65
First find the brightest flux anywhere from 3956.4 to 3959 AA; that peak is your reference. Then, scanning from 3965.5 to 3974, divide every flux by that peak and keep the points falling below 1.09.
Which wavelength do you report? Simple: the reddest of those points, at 3969.65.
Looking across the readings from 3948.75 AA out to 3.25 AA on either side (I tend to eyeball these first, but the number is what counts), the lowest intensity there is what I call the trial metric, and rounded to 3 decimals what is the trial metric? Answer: 12.350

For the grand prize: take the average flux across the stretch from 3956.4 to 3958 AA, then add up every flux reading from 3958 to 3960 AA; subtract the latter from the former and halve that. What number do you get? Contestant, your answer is -6.8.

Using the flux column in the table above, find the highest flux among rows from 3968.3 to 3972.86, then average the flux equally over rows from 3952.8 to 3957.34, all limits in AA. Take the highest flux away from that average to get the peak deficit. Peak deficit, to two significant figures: -5.9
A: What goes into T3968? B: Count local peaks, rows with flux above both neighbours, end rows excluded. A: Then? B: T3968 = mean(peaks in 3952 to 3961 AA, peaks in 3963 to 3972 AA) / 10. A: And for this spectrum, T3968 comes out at 0.15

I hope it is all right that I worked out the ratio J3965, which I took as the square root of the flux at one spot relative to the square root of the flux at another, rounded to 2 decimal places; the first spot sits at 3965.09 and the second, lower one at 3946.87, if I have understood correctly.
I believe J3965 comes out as 1.03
